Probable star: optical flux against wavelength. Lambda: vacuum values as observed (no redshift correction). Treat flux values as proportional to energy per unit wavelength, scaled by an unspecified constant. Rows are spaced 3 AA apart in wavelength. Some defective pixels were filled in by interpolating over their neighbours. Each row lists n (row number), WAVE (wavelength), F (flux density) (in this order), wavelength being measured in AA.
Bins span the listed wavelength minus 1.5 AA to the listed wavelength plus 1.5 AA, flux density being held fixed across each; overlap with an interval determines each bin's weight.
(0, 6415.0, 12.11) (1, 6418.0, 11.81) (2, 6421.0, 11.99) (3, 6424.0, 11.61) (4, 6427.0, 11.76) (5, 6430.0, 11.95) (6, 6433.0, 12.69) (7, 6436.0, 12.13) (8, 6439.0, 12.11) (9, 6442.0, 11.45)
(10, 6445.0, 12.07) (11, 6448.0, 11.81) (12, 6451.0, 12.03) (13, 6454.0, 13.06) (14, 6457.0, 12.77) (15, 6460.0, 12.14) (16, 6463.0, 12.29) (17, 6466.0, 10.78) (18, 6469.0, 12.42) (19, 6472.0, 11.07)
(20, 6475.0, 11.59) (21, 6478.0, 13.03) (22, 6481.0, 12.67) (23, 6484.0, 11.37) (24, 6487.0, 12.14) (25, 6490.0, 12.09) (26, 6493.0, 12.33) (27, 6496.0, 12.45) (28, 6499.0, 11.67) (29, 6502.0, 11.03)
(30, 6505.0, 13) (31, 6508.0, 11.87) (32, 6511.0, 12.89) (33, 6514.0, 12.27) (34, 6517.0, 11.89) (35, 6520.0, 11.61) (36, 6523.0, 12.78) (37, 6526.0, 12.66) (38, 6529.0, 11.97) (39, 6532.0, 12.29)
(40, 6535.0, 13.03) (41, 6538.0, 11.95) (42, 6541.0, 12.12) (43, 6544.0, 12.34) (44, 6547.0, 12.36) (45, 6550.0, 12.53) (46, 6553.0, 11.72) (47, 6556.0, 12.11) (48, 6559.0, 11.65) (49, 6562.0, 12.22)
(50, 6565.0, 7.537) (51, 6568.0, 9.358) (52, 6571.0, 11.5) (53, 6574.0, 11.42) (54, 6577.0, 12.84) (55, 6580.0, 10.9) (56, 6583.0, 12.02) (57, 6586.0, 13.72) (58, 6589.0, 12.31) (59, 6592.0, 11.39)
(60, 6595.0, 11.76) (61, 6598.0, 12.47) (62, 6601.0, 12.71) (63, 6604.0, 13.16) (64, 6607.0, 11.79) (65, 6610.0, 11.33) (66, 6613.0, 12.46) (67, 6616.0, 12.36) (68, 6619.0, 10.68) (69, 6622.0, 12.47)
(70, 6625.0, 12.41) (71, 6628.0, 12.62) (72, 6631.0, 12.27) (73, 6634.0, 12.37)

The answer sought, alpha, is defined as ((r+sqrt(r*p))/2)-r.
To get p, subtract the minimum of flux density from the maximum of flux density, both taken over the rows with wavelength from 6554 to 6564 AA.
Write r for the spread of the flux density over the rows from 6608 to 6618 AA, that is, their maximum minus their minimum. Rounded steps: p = 0.6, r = 1.13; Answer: -0.16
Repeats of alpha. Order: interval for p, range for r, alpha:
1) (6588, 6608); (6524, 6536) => 0.15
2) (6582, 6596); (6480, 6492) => 0.22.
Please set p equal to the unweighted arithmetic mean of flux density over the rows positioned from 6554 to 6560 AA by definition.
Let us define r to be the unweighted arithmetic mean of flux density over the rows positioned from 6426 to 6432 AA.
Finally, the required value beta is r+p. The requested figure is 23.7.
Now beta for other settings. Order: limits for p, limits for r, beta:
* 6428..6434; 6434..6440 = 24.4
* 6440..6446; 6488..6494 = 24.0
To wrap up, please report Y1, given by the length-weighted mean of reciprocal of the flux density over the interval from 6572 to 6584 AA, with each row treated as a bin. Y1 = 0.0853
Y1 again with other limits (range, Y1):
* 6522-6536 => 0.0799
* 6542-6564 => 0.0836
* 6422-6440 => 0.0831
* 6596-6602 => 0.0800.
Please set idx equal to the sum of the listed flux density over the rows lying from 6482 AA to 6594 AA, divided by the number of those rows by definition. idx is 11.9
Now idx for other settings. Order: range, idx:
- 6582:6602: 12.3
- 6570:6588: 12.1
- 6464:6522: 12.0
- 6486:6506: 12.1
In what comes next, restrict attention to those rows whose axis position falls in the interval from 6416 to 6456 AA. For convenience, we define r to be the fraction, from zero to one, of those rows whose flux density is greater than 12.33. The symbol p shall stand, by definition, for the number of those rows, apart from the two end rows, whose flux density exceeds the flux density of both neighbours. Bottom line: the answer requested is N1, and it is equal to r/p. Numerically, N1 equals 0.05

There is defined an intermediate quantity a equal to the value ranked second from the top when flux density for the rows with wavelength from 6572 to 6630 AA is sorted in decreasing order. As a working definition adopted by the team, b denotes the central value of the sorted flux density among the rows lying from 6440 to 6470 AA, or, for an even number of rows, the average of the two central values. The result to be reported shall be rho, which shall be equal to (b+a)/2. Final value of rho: 12.6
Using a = 13.16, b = 12.1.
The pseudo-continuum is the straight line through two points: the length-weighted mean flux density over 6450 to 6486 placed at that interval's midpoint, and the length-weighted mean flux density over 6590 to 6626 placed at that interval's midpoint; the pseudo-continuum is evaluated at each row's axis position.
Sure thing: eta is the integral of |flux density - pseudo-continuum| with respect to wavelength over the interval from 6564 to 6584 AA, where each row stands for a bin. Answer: 29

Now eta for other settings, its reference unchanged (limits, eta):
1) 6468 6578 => 68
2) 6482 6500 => 5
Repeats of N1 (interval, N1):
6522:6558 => 0.25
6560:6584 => 0.06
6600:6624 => 0.31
